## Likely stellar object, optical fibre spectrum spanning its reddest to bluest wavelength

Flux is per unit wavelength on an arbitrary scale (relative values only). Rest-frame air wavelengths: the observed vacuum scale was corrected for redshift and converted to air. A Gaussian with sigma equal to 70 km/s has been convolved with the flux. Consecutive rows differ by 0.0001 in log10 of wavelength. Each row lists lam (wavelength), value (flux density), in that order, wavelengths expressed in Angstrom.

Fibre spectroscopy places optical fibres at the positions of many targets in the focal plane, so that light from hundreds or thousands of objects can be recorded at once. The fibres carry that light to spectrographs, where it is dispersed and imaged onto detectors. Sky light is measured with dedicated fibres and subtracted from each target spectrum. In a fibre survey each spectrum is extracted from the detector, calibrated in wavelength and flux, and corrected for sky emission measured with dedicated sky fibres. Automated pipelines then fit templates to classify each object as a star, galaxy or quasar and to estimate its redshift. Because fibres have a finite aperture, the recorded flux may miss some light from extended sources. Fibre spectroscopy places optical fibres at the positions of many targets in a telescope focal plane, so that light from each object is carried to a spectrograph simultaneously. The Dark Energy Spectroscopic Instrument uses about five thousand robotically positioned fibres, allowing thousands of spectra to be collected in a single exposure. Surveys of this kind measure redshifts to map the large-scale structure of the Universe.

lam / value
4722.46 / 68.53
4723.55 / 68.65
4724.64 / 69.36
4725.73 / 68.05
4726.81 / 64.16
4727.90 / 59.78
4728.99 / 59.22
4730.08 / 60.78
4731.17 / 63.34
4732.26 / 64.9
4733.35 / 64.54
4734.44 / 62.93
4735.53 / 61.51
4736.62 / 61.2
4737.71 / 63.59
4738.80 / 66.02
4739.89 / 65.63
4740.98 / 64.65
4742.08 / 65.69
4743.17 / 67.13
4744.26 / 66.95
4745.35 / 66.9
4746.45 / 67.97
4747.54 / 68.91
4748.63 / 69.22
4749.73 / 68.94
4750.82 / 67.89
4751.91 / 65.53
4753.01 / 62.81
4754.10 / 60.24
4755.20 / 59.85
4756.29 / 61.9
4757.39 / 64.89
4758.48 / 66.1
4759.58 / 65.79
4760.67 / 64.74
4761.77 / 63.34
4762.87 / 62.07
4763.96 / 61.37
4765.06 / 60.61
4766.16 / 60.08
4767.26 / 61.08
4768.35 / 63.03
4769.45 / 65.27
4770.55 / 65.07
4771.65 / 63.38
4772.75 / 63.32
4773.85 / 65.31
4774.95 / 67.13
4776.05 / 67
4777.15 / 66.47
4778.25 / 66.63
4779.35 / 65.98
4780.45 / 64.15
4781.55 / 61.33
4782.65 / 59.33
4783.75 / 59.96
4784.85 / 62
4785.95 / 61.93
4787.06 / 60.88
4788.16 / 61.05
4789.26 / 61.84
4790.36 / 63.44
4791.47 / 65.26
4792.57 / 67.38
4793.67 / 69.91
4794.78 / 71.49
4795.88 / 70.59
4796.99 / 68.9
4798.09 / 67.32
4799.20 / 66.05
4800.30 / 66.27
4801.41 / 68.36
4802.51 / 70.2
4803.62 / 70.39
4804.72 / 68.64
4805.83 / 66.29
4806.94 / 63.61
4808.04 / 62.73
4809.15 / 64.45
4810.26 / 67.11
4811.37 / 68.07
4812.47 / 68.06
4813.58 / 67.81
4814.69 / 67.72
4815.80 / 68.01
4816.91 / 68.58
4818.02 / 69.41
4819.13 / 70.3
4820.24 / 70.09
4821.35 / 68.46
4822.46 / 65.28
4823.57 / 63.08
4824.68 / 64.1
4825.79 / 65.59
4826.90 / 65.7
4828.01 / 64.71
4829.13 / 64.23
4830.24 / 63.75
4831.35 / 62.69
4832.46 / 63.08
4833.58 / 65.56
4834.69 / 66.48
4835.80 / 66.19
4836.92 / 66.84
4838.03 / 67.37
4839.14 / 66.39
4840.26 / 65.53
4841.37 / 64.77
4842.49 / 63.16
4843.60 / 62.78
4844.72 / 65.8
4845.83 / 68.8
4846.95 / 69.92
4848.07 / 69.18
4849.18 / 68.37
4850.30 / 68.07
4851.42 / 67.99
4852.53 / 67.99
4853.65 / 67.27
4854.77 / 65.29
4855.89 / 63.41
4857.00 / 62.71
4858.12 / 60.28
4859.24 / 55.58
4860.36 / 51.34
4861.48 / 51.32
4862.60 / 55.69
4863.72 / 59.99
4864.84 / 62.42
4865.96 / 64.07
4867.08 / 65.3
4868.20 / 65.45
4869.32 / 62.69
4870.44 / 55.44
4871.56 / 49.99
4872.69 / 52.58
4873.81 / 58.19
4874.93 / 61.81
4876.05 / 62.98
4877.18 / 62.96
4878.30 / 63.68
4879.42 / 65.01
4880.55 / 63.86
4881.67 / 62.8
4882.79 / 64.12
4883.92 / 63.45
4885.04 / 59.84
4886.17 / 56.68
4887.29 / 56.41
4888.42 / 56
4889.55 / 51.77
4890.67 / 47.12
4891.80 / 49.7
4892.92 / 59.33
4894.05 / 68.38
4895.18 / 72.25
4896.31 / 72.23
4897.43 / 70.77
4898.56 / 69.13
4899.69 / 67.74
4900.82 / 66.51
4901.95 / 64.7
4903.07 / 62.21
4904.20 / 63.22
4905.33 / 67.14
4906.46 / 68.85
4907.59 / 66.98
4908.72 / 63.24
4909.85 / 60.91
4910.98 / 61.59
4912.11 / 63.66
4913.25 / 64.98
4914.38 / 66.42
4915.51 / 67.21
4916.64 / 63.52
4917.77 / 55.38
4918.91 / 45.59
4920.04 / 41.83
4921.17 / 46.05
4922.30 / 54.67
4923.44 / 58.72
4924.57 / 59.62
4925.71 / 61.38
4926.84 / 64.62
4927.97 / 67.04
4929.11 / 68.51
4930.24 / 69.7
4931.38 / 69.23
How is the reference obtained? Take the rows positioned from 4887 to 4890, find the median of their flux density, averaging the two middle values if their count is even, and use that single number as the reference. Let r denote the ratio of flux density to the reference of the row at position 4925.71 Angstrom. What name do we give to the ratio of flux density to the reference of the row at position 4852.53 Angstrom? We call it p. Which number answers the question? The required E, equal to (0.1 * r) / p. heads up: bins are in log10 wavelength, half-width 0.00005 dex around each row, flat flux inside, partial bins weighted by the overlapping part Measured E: 0.090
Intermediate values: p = 1.21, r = 1.10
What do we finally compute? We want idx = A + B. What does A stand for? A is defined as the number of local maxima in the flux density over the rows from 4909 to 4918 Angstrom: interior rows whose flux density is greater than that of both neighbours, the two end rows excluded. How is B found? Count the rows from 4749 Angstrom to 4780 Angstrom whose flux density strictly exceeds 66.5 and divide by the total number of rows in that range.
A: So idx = 1.2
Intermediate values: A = 1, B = 0.2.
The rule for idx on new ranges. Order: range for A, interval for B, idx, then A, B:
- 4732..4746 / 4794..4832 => 2.6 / 2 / 0.6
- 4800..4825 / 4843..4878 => 3.3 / 3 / 0.3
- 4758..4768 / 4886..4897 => 0.3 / 0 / 0.3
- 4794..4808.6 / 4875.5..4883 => 1.0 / 1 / 0.0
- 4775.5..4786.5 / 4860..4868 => 2.0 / 2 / 0.0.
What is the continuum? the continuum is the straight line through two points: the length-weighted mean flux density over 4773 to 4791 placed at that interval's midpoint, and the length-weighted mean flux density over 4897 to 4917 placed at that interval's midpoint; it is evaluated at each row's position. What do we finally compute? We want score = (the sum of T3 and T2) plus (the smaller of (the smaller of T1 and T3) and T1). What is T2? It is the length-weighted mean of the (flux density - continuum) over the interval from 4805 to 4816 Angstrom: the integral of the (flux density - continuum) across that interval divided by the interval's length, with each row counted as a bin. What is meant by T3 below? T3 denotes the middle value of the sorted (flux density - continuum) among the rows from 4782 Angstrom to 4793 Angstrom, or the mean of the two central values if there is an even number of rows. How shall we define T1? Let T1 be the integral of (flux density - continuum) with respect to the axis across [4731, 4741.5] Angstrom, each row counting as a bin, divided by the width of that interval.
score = -1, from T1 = 1.20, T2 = 2.5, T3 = -2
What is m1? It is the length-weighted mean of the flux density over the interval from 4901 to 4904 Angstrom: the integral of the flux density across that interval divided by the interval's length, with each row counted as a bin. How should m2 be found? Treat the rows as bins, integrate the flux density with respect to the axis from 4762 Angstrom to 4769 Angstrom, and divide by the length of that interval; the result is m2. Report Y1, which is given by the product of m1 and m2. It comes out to 3935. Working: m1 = 64.0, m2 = 61.5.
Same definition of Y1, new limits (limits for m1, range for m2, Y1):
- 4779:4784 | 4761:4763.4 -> 3899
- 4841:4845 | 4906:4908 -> 4342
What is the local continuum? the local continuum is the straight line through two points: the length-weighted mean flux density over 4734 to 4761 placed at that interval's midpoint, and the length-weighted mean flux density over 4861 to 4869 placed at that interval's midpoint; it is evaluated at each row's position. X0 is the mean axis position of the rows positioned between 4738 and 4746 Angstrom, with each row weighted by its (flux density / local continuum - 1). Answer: 4743.7 Angstrom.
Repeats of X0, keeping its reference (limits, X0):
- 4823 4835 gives 4829.7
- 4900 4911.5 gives 4905.4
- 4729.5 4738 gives 4733.9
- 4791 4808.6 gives 4798.9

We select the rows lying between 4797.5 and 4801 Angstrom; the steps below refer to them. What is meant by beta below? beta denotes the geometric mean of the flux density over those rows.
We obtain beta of 66.5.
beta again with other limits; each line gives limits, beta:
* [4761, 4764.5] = 62.3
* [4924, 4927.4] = 61.8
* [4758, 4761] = 65.5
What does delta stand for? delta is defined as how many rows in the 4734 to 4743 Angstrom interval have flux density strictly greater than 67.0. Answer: 0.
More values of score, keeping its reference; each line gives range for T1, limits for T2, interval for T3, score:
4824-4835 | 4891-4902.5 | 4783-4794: -3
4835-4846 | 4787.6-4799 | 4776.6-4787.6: 0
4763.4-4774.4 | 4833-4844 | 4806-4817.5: 5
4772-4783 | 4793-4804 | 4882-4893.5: -12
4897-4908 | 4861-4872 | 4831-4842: -3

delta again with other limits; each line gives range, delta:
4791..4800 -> 6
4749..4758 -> 2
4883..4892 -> 0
